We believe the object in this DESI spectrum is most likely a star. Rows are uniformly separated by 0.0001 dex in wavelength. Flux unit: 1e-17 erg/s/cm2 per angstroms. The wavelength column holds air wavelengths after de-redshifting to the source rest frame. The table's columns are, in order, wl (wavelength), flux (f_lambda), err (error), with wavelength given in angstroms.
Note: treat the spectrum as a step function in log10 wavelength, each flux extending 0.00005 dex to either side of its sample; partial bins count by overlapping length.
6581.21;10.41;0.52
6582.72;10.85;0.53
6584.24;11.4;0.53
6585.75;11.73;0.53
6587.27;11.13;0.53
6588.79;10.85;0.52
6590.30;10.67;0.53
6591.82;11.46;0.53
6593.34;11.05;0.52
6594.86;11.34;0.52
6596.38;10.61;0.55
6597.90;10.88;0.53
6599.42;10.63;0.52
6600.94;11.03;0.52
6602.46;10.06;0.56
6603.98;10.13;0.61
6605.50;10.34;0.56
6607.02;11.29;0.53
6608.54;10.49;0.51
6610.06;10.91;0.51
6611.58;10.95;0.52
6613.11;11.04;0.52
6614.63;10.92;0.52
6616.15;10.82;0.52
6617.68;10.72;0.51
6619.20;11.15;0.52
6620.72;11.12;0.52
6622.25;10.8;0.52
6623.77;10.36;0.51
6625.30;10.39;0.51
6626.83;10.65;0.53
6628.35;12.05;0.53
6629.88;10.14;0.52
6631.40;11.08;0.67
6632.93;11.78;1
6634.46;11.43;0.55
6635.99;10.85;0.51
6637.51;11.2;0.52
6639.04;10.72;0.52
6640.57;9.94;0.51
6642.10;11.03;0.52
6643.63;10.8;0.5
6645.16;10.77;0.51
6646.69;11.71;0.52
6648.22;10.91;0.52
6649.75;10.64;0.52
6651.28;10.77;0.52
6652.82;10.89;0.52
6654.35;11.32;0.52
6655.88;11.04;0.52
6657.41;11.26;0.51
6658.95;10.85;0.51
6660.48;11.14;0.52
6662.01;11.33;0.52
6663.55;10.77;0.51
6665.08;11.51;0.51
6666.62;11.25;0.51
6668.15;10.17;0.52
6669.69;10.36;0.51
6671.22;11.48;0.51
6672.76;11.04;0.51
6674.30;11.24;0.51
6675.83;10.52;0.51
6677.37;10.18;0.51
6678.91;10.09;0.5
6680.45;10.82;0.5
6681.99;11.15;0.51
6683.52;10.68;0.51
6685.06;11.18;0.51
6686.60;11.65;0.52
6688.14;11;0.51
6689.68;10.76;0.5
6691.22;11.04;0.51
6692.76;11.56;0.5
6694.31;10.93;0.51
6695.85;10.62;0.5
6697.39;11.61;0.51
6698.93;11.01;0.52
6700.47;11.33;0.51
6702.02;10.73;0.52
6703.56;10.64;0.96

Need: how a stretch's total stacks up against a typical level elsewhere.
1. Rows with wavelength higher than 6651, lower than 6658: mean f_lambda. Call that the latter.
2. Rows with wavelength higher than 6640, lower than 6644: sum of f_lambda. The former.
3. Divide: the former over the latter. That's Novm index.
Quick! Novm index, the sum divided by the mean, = 2.9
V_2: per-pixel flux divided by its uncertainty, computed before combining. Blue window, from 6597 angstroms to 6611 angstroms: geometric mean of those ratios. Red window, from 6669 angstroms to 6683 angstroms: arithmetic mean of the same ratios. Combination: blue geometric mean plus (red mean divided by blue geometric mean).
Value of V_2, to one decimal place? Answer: 20.8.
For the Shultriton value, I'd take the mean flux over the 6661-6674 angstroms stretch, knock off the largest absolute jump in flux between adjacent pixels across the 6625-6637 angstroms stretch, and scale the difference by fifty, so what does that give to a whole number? 454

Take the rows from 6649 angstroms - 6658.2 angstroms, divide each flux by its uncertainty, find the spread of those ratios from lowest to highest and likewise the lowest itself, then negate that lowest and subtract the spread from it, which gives -22.1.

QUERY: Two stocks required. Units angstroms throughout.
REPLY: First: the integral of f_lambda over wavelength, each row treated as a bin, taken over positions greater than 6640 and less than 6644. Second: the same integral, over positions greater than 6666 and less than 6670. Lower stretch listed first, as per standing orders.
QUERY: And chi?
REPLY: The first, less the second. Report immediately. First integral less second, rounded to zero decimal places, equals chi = 0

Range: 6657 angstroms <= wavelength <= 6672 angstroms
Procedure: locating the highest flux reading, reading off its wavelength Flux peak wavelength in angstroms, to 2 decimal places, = 6665.08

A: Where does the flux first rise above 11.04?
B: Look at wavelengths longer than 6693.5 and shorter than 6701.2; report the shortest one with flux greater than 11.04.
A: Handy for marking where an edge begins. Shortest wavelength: 6697.39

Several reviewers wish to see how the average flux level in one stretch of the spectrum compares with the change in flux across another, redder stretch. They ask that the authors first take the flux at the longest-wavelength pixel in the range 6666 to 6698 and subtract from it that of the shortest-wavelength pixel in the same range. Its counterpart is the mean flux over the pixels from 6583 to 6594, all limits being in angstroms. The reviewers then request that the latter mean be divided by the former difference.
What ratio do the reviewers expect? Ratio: 31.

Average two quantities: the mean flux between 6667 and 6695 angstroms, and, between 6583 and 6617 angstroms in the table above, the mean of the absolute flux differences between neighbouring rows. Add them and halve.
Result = 5.64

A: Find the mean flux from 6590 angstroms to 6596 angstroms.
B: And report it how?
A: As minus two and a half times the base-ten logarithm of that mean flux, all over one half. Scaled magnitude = -5.23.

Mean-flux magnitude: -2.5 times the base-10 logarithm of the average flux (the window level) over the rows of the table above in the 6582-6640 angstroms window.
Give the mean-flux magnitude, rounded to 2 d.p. -2.60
